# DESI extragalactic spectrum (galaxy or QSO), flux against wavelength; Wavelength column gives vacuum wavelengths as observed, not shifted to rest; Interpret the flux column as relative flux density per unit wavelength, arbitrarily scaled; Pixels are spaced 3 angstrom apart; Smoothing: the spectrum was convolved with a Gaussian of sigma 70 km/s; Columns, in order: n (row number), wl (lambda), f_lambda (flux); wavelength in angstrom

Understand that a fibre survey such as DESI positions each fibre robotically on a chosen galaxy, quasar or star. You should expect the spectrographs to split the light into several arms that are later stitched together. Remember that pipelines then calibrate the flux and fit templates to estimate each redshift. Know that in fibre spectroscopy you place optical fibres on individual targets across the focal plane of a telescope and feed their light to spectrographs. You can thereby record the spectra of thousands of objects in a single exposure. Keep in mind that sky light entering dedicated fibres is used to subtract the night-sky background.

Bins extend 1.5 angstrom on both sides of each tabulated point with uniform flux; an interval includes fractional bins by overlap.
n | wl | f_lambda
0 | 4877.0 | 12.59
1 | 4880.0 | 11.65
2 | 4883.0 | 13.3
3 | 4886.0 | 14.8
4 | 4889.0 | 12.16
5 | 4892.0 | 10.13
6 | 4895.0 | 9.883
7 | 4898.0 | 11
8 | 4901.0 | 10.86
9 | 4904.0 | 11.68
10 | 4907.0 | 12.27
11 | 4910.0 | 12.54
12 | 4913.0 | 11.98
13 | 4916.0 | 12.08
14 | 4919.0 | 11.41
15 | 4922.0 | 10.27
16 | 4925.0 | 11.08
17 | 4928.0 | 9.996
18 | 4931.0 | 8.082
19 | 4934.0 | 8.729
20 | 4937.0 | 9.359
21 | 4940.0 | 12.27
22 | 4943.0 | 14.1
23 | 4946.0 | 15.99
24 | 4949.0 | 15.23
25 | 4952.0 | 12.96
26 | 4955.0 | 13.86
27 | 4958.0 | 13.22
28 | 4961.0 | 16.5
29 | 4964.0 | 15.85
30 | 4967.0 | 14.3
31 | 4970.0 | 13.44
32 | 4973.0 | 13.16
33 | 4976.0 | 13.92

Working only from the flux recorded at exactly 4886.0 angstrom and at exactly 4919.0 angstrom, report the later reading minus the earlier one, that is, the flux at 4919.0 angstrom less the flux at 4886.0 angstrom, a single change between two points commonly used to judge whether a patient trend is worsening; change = -3.4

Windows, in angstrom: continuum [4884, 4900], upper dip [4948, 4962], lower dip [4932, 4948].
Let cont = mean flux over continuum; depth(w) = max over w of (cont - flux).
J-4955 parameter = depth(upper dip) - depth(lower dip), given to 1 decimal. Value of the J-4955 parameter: -4.2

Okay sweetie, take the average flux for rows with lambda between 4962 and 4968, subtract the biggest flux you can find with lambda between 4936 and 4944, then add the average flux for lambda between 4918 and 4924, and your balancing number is 12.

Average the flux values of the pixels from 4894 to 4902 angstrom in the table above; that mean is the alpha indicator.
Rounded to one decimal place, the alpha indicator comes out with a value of 10.6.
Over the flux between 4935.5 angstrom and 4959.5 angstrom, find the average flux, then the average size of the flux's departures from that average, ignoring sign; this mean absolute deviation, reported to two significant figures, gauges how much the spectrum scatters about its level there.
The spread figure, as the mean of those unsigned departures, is 1.4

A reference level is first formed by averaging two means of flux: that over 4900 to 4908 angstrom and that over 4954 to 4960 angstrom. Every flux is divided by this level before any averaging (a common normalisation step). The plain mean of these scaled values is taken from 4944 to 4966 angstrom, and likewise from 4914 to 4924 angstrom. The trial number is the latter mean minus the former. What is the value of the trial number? -0.28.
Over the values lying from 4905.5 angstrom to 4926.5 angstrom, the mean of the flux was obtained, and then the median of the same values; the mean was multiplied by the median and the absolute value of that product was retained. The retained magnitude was 140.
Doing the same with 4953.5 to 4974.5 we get 199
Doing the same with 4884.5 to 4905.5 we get 127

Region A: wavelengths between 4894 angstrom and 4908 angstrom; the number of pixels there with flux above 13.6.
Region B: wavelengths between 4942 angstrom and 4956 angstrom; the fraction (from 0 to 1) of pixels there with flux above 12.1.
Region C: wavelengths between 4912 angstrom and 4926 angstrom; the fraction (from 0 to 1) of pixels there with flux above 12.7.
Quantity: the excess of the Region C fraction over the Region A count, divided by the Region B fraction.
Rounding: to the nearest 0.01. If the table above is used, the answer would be 0.00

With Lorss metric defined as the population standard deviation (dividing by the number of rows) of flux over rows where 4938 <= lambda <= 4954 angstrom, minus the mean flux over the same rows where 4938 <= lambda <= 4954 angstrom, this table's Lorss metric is -13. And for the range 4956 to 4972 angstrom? -13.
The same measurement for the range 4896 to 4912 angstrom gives -11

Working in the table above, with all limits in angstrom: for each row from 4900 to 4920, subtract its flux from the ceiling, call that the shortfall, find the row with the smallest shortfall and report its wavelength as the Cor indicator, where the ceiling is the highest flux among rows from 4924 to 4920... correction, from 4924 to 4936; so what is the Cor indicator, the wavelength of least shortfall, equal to 4910.0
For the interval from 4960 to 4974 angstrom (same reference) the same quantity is 4961.0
